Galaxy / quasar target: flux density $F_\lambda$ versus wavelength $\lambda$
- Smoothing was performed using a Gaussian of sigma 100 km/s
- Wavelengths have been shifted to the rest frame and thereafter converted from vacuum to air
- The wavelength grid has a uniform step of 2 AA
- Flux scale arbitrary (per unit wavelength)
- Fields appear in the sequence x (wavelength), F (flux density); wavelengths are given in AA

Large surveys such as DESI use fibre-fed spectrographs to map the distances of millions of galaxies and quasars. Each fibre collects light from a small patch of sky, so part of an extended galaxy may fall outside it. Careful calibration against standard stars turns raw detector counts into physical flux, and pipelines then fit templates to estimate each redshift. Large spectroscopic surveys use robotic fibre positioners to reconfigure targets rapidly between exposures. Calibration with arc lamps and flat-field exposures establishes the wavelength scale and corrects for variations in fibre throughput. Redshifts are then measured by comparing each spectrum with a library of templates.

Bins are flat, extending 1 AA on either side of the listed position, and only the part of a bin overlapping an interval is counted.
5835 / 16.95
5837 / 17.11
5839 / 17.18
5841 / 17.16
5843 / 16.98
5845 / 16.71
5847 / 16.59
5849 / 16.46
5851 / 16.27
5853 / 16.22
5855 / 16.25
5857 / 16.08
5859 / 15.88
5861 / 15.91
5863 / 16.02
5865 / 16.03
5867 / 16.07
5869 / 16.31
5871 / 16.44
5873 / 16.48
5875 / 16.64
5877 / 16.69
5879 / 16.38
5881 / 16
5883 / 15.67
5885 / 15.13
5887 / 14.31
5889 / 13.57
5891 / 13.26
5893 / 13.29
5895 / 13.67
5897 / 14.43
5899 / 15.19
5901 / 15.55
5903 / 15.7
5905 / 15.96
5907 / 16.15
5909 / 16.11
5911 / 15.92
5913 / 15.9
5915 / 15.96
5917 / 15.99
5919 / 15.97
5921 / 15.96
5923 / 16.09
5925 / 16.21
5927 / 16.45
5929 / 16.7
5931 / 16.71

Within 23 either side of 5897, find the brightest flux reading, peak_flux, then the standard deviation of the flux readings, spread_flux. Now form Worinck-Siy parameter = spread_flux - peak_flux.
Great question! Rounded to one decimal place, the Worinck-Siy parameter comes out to -15.6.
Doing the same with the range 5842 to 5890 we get -16.2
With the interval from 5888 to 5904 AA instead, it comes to -14.7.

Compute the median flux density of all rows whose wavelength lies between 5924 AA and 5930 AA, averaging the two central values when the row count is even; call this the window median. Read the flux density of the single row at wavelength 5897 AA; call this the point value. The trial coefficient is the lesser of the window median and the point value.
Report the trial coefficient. 14.4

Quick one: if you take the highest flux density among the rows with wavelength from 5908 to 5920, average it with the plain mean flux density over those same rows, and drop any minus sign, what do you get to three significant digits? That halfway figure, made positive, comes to 16.0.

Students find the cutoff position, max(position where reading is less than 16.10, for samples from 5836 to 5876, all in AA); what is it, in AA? 5867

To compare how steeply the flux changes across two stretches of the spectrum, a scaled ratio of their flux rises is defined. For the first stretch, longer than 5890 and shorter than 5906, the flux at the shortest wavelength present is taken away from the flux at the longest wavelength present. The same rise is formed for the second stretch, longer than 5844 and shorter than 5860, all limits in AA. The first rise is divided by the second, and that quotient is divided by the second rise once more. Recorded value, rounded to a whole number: 4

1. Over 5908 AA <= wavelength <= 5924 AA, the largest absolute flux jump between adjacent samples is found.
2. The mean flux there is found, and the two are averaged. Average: 8.09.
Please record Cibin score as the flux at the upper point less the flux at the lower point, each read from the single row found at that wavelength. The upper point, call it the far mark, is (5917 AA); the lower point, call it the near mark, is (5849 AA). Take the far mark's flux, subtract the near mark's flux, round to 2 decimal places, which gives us -0.47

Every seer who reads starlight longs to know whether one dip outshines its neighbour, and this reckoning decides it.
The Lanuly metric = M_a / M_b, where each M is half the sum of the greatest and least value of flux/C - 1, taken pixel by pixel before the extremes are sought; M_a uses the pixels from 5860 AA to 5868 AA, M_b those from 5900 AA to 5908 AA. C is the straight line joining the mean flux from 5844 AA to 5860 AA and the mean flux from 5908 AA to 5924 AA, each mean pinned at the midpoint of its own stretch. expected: 1.3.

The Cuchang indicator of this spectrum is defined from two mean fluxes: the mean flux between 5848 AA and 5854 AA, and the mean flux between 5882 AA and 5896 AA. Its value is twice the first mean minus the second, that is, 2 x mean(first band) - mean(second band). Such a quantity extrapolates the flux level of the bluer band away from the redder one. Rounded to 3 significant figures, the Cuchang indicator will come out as 18.5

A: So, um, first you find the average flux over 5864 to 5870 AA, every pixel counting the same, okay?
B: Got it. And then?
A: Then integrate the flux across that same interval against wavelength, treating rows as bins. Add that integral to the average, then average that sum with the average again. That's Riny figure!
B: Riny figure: 64.5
